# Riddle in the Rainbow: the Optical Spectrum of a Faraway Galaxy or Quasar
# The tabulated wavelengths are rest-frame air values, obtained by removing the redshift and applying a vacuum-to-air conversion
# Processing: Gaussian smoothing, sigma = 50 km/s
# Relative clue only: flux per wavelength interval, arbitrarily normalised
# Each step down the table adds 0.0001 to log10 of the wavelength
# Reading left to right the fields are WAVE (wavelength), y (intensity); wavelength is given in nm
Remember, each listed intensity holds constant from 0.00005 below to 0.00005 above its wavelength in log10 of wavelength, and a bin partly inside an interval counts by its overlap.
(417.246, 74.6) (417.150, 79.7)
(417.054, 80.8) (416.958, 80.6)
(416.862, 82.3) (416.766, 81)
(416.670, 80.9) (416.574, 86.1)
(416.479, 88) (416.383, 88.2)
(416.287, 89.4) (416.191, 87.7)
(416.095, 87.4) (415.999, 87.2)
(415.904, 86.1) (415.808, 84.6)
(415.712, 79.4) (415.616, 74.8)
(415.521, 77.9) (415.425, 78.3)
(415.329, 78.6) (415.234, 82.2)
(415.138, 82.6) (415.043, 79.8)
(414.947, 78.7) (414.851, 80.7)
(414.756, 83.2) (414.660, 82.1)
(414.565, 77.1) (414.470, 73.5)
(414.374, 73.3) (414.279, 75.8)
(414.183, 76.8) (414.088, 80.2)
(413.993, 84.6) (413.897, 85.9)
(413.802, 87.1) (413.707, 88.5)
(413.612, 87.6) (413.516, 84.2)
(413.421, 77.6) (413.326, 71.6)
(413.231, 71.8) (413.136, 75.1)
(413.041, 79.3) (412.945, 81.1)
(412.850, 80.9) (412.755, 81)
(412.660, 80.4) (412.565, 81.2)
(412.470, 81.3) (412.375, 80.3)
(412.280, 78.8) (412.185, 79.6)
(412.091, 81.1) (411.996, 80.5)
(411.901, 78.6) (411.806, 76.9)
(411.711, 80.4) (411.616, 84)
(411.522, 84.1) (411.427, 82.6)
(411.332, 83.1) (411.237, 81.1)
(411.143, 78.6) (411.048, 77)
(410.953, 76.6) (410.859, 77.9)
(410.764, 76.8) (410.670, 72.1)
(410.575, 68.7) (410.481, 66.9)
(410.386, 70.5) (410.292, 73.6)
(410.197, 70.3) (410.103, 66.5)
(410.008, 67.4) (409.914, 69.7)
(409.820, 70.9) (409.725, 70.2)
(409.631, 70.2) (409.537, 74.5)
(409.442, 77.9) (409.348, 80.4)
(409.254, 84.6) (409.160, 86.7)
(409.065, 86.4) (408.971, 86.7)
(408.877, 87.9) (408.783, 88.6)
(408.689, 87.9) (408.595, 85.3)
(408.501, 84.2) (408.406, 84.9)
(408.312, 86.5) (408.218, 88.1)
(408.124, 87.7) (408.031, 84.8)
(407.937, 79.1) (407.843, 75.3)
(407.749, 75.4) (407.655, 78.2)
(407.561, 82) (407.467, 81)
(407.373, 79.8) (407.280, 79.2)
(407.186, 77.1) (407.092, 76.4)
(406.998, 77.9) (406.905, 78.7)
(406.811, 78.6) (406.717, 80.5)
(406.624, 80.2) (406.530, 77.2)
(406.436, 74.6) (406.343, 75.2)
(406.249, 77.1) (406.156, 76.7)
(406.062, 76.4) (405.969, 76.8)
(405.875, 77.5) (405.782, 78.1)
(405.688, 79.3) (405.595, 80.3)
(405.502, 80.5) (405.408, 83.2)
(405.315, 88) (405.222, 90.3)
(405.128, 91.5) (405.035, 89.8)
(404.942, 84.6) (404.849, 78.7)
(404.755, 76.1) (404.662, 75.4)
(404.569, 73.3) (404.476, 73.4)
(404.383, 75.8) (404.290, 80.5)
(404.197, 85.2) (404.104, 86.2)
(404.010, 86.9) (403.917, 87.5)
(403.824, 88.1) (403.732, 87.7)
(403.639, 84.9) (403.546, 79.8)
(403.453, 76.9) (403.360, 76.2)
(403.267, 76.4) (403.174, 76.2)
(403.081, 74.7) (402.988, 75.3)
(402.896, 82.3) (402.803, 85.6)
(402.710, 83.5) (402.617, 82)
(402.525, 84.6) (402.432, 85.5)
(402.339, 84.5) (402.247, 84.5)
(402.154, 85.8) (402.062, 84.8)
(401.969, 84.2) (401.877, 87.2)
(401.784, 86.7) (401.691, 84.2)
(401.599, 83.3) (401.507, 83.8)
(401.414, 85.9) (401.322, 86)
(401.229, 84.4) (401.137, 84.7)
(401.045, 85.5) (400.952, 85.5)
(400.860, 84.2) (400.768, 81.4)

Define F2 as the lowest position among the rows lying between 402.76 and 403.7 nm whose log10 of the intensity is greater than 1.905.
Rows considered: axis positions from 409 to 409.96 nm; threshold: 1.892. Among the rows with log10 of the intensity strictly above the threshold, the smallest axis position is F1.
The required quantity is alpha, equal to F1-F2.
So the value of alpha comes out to 6.26 nm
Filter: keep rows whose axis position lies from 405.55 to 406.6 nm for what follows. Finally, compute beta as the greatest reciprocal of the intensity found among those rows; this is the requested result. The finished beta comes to 0.0134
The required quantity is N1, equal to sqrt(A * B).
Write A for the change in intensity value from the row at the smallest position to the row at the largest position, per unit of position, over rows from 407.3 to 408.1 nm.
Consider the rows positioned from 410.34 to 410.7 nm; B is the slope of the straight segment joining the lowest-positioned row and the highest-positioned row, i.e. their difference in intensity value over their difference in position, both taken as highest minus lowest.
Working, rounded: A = 8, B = 5.6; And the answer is 7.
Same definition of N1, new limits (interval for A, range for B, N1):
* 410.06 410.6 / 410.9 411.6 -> 8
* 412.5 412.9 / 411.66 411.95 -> 3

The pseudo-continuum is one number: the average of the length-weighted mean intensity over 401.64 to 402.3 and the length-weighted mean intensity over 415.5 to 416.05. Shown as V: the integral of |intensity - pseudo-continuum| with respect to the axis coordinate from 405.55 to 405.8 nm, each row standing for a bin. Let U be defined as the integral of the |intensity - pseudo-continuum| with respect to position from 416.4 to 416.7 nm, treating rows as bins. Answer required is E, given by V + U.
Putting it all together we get 2.1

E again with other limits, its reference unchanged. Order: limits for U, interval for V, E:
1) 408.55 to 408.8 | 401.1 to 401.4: 1.3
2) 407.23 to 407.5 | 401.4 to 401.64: 1.2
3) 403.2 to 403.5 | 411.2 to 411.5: 2.5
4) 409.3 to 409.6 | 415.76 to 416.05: 2.6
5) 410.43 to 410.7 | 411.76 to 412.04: 5.3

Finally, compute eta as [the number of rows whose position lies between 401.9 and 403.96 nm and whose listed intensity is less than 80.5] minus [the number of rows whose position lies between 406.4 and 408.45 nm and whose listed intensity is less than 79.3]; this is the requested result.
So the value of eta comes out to -5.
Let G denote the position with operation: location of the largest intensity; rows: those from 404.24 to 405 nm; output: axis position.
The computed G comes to 404.942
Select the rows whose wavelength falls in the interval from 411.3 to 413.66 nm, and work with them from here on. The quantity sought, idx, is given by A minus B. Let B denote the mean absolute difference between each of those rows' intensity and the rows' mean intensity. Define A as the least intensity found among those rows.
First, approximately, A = 71.6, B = 2.5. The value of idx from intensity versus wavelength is 69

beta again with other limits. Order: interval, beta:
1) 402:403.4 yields 0.0134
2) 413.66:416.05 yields 0.0136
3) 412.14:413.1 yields 0.0127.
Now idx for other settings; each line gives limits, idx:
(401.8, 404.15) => 71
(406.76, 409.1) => 71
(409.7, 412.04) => 61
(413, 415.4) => 68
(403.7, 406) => 68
